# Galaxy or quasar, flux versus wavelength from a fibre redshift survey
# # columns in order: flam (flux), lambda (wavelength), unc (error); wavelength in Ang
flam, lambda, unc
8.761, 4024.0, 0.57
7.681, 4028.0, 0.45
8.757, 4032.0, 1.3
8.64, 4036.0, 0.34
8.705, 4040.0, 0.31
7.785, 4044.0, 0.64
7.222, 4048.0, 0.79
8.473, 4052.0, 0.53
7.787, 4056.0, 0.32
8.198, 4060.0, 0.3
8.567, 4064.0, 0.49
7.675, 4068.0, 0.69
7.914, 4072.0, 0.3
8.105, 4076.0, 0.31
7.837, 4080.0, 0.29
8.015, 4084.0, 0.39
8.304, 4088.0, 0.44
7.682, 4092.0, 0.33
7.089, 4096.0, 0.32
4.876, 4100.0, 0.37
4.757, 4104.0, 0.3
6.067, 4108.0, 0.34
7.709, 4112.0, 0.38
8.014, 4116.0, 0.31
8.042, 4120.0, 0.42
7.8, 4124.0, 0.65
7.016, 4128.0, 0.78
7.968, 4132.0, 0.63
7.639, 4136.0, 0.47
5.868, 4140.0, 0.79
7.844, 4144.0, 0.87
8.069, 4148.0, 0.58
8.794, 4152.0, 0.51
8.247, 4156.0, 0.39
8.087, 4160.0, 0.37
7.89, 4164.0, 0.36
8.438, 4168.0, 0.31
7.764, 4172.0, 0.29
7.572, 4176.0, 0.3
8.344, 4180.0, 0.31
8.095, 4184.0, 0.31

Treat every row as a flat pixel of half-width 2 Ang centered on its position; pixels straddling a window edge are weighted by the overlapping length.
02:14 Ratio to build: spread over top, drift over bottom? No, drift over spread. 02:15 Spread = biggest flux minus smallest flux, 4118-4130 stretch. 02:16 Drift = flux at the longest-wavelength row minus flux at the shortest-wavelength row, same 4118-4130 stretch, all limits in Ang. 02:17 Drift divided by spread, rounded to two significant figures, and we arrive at -1.0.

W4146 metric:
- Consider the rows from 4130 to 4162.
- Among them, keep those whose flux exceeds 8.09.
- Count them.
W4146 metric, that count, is 2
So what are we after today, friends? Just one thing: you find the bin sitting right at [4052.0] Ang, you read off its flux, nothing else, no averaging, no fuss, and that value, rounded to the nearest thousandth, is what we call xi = 8.473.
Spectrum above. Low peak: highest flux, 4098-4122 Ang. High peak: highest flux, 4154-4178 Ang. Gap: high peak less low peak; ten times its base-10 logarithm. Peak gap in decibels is -4.0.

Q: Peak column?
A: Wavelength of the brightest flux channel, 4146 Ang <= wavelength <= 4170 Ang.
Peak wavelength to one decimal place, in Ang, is 4152.0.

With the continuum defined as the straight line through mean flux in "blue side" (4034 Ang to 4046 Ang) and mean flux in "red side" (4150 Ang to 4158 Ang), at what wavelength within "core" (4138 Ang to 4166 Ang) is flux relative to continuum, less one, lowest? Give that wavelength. 4140.0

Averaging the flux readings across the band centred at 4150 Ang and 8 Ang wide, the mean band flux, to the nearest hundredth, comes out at 8.43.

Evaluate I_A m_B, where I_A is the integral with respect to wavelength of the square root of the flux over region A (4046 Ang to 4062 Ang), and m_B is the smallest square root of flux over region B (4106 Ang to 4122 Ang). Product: 111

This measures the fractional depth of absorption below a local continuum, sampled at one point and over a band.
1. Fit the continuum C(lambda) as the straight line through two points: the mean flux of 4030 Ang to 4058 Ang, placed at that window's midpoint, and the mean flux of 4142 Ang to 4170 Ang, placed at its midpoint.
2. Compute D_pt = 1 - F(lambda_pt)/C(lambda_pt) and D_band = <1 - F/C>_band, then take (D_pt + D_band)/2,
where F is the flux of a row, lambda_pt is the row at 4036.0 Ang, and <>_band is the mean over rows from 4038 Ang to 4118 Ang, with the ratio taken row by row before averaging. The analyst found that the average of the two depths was 0.01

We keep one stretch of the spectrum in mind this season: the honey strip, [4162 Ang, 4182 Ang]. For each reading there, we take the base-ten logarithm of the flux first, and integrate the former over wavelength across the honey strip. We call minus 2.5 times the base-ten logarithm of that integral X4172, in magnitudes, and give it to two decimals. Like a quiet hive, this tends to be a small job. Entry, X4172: -3.14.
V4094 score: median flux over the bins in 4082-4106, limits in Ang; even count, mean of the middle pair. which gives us 7.4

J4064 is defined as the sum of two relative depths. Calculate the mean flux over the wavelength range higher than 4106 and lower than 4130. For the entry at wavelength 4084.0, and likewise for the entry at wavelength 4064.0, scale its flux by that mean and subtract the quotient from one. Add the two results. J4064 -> -0.23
